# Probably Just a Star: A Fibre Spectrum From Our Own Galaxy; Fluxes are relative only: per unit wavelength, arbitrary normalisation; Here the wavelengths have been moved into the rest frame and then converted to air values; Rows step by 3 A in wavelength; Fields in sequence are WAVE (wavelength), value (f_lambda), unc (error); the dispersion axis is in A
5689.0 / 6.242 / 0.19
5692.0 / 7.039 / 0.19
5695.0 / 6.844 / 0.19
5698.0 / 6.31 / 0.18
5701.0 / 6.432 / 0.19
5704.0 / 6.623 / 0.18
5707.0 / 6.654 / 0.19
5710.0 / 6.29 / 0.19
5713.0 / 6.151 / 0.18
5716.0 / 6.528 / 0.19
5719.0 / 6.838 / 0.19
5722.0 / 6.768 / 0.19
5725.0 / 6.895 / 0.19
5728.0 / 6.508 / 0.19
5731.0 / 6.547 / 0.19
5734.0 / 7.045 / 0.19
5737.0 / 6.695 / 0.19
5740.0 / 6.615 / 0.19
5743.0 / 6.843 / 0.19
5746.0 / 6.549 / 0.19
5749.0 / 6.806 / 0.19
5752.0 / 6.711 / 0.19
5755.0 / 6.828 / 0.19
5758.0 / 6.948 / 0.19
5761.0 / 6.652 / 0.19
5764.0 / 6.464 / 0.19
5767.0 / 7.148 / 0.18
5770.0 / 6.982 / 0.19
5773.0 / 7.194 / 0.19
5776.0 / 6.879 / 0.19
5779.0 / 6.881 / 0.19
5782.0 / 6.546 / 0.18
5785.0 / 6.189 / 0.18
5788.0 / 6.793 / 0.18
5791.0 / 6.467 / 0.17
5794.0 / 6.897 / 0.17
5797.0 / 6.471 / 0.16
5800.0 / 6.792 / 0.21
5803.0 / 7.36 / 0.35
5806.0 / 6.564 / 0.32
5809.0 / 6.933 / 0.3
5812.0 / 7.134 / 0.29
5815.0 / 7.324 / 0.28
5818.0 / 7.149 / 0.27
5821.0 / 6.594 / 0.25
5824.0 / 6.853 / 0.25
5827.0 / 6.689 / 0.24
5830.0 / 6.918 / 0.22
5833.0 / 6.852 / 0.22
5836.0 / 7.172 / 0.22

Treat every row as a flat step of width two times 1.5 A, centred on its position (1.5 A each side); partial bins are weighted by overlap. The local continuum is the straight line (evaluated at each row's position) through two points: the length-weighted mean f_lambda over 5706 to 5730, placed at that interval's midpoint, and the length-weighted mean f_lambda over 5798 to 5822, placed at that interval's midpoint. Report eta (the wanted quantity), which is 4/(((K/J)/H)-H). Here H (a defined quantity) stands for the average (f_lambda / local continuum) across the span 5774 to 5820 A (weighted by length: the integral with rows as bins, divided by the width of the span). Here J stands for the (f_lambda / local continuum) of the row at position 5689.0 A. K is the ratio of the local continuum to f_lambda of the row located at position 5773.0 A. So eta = 587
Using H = 0.99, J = 0.968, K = 0.95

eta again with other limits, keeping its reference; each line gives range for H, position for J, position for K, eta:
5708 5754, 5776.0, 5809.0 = -543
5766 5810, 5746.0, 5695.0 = -451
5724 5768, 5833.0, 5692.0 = -62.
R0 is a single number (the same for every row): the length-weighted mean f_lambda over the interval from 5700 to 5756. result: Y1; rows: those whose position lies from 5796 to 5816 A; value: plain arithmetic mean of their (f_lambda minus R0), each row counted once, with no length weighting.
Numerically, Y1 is 0.29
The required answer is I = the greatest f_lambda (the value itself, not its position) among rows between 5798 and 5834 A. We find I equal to 7.36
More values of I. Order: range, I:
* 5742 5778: 7.194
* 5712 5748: 7.045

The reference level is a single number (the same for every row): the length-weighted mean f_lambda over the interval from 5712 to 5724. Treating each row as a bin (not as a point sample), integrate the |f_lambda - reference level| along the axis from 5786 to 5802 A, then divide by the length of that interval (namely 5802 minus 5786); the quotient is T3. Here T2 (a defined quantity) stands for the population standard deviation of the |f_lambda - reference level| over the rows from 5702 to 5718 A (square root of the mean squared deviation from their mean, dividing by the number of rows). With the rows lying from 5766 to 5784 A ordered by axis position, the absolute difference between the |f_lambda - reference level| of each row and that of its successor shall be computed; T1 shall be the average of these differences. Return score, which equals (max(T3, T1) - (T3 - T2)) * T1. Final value 0.0311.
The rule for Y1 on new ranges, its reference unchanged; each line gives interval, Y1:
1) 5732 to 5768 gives 0.13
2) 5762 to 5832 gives 0.19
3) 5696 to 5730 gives -0.10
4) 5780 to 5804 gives 0.04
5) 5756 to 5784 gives 0.21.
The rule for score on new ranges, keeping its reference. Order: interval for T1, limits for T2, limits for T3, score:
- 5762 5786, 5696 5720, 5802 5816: 0.0336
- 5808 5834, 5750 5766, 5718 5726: 0.0233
